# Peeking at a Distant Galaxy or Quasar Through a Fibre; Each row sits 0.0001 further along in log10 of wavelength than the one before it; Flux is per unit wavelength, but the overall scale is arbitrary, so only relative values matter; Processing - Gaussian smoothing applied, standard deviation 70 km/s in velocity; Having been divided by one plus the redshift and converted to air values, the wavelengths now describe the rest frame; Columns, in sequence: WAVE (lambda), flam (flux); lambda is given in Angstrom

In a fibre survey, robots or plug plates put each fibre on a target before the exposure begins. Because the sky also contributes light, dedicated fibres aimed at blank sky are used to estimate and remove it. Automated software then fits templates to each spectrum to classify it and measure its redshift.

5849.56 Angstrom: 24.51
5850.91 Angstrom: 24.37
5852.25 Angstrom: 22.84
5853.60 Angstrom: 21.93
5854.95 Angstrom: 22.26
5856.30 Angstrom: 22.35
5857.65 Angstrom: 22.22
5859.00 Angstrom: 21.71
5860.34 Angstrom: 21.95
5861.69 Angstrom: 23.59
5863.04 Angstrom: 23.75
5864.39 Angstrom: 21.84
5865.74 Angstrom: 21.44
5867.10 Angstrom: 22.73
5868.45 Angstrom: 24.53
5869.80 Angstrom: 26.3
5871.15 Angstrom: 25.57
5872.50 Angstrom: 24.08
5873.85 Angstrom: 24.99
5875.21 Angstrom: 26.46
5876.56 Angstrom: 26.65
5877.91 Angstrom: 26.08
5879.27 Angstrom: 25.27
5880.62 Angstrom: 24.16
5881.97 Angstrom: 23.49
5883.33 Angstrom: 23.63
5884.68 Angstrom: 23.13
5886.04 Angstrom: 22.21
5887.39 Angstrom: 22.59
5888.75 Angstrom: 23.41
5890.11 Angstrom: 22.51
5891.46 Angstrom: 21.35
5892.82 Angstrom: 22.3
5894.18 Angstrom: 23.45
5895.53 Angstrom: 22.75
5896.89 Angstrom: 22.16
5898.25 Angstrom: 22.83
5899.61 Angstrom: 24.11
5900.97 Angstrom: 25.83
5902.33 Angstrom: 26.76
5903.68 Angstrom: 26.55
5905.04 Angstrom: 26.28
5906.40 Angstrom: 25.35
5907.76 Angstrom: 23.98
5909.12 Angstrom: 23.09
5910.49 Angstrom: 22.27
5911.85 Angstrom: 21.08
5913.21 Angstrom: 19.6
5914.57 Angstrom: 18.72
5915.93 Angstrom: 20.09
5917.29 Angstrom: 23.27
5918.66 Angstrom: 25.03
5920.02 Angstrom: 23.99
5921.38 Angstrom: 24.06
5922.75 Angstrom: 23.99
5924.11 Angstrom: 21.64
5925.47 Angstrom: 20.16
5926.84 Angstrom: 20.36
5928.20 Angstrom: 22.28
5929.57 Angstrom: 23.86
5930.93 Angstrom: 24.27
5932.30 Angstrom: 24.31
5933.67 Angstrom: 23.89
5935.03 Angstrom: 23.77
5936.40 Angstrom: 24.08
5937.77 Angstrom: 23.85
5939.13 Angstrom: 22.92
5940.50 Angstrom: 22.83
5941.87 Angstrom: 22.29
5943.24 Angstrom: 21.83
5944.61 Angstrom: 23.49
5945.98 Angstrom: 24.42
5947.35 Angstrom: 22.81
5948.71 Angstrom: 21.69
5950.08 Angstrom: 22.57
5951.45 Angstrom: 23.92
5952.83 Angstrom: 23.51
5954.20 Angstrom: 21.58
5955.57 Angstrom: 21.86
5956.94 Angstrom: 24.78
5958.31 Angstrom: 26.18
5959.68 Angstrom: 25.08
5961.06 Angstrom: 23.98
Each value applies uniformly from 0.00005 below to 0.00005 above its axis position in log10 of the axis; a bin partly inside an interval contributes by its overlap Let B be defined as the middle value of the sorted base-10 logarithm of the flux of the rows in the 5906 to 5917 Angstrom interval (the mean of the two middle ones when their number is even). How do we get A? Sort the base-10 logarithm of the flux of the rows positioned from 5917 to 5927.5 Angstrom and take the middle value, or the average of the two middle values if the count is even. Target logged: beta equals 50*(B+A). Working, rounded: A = 1.37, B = 1.34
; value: 135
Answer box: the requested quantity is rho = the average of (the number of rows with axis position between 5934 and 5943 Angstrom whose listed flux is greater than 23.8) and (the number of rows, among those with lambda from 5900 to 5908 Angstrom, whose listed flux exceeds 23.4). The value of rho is 4.0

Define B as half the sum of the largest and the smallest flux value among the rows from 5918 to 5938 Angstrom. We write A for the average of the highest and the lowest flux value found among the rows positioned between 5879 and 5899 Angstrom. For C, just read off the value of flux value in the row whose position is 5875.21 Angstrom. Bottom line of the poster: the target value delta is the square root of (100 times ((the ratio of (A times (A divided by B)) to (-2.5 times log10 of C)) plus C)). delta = 44.4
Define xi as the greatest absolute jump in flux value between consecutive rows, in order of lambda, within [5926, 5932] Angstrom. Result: 1.9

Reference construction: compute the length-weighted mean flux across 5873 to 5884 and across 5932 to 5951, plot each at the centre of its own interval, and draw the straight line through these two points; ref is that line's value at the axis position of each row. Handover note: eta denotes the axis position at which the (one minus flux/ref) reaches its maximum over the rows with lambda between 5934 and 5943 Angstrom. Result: 5941.87 Angstrom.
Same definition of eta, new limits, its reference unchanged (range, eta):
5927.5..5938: 5928.20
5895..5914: 5913.21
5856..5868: 5865.74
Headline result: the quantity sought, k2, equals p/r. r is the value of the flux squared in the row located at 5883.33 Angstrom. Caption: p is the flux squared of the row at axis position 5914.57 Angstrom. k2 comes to 0.63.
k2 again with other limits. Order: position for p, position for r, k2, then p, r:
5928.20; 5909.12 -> 0.93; 496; 533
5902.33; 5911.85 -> 1.61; 716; 444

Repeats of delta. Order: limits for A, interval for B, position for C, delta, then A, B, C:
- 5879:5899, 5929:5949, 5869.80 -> 44.3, 23.3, 23.1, 26.3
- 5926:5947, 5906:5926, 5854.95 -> 39.4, 22.4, 22.0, 22.26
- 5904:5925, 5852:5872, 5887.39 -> 40.4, 22.5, 23.9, 22.59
